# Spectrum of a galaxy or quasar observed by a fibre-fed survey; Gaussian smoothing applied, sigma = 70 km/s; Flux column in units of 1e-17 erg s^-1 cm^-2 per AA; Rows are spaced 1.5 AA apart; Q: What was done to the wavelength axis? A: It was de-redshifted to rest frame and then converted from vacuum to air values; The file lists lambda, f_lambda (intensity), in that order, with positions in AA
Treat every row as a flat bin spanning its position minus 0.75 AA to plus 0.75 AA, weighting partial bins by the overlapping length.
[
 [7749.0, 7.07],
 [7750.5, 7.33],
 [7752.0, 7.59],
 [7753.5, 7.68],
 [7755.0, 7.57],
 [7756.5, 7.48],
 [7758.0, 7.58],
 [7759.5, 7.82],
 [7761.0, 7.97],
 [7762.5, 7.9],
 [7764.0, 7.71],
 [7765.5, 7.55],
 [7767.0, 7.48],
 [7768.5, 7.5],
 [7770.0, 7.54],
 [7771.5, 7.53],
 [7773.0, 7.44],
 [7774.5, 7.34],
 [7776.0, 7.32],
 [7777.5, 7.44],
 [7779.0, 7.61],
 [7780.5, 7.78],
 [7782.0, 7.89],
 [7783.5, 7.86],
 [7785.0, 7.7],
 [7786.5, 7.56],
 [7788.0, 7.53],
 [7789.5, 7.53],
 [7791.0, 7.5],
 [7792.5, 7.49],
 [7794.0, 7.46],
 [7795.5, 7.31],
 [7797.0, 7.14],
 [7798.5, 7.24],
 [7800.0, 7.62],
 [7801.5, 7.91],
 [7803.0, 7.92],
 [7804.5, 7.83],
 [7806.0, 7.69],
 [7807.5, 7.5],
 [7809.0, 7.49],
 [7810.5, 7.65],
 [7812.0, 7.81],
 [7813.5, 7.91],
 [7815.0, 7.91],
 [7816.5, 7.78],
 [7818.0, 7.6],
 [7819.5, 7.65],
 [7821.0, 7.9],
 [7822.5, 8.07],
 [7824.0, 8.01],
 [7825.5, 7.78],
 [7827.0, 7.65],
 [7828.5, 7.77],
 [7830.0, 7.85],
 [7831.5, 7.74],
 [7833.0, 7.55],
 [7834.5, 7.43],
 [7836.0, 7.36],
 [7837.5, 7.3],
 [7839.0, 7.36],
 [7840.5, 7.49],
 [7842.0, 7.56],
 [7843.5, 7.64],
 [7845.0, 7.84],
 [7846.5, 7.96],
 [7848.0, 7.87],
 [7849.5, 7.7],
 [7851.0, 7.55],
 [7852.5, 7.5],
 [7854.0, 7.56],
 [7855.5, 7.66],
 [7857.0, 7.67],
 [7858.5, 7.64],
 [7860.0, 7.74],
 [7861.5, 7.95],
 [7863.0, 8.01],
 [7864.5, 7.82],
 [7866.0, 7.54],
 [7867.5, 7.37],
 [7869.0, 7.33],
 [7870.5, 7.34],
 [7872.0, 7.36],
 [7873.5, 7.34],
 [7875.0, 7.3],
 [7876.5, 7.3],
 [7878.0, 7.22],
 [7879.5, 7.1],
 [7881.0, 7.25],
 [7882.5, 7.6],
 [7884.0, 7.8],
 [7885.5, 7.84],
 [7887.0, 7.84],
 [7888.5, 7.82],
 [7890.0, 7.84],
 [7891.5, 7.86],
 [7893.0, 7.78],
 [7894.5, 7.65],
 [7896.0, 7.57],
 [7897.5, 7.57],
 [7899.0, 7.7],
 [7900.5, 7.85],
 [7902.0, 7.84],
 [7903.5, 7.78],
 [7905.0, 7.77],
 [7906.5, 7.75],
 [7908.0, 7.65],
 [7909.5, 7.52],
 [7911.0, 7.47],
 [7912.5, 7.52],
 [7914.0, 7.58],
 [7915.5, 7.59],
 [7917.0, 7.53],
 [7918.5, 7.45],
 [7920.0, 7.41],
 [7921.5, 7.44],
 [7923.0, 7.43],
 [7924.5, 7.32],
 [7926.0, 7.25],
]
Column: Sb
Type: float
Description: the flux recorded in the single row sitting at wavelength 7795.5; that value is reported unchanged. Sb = 7.31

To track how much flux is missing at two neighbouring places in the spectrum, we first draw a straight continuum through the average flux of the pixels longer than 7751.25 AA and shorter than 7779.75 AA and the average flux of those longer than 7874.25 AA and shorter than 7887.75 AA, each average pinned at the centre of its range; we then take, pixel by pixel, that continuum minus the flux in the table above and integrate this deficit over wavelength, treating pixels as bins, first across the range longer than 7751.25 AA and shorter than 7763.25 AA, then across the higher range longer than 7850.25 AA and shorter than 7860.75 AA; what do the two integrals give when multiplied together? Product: 1.7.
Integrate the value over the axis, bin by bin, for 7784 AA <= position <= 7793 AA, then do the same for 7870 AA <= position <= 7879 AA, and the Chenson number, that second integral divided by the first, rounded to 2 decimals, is 0.97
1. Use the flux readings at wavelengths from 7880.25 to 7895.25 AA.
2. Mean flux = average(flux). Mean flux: 7.73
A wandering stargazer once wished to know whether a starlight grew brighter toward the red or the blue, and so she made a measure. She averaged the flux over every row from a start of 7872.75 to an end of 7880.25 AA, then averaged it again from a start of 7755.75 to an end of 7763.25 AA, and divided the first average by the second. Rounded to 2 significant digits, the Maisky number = 0.94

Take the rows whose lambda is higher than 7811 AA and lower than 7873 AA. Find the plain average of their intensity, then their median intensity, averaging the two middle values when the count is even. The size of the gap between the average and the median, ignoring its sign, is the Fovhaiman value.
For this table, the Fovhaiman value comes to 0.01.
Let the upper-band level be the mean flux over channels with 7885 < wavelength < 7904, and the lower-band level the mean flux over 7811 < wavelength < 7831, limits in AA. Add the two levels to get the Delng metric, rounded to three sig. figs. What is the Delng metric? 15.6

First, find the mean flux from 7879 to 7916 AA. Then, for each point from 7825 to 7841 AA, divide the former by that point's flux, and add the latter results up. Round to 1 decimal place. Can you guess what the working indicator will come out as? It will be 11.1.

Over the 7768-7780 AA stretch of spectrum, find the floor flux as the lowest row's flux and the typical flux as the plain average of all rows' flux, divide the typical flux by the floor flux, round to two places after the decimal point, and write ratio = 1.02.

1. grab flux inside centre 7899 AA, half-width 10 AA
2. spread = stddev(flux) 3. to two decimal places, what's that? 0.10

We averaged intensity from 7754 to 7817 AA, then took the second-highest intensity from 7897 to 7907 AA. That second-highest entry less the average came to 0.23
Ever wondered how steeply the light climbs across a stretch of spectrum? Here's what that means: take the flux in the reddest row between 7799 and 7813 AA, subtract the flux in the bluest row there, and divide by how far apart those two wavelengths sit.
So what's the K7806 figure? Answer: 0.016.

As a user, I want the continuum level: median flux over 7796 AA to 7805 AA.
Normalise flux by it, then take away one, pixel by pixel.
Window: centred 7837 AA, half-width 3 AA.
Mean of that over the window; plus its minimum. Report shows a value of -0.10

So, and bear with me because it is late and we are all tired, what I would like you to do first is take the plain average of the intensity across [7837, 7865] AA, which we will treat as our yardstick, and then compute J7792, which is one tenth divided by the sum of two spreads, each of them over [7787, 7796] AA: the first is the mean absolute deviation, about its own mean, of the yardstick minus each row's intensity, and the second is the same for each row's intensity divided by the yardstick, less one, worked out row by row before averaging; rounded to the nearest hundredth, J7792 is 1.56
